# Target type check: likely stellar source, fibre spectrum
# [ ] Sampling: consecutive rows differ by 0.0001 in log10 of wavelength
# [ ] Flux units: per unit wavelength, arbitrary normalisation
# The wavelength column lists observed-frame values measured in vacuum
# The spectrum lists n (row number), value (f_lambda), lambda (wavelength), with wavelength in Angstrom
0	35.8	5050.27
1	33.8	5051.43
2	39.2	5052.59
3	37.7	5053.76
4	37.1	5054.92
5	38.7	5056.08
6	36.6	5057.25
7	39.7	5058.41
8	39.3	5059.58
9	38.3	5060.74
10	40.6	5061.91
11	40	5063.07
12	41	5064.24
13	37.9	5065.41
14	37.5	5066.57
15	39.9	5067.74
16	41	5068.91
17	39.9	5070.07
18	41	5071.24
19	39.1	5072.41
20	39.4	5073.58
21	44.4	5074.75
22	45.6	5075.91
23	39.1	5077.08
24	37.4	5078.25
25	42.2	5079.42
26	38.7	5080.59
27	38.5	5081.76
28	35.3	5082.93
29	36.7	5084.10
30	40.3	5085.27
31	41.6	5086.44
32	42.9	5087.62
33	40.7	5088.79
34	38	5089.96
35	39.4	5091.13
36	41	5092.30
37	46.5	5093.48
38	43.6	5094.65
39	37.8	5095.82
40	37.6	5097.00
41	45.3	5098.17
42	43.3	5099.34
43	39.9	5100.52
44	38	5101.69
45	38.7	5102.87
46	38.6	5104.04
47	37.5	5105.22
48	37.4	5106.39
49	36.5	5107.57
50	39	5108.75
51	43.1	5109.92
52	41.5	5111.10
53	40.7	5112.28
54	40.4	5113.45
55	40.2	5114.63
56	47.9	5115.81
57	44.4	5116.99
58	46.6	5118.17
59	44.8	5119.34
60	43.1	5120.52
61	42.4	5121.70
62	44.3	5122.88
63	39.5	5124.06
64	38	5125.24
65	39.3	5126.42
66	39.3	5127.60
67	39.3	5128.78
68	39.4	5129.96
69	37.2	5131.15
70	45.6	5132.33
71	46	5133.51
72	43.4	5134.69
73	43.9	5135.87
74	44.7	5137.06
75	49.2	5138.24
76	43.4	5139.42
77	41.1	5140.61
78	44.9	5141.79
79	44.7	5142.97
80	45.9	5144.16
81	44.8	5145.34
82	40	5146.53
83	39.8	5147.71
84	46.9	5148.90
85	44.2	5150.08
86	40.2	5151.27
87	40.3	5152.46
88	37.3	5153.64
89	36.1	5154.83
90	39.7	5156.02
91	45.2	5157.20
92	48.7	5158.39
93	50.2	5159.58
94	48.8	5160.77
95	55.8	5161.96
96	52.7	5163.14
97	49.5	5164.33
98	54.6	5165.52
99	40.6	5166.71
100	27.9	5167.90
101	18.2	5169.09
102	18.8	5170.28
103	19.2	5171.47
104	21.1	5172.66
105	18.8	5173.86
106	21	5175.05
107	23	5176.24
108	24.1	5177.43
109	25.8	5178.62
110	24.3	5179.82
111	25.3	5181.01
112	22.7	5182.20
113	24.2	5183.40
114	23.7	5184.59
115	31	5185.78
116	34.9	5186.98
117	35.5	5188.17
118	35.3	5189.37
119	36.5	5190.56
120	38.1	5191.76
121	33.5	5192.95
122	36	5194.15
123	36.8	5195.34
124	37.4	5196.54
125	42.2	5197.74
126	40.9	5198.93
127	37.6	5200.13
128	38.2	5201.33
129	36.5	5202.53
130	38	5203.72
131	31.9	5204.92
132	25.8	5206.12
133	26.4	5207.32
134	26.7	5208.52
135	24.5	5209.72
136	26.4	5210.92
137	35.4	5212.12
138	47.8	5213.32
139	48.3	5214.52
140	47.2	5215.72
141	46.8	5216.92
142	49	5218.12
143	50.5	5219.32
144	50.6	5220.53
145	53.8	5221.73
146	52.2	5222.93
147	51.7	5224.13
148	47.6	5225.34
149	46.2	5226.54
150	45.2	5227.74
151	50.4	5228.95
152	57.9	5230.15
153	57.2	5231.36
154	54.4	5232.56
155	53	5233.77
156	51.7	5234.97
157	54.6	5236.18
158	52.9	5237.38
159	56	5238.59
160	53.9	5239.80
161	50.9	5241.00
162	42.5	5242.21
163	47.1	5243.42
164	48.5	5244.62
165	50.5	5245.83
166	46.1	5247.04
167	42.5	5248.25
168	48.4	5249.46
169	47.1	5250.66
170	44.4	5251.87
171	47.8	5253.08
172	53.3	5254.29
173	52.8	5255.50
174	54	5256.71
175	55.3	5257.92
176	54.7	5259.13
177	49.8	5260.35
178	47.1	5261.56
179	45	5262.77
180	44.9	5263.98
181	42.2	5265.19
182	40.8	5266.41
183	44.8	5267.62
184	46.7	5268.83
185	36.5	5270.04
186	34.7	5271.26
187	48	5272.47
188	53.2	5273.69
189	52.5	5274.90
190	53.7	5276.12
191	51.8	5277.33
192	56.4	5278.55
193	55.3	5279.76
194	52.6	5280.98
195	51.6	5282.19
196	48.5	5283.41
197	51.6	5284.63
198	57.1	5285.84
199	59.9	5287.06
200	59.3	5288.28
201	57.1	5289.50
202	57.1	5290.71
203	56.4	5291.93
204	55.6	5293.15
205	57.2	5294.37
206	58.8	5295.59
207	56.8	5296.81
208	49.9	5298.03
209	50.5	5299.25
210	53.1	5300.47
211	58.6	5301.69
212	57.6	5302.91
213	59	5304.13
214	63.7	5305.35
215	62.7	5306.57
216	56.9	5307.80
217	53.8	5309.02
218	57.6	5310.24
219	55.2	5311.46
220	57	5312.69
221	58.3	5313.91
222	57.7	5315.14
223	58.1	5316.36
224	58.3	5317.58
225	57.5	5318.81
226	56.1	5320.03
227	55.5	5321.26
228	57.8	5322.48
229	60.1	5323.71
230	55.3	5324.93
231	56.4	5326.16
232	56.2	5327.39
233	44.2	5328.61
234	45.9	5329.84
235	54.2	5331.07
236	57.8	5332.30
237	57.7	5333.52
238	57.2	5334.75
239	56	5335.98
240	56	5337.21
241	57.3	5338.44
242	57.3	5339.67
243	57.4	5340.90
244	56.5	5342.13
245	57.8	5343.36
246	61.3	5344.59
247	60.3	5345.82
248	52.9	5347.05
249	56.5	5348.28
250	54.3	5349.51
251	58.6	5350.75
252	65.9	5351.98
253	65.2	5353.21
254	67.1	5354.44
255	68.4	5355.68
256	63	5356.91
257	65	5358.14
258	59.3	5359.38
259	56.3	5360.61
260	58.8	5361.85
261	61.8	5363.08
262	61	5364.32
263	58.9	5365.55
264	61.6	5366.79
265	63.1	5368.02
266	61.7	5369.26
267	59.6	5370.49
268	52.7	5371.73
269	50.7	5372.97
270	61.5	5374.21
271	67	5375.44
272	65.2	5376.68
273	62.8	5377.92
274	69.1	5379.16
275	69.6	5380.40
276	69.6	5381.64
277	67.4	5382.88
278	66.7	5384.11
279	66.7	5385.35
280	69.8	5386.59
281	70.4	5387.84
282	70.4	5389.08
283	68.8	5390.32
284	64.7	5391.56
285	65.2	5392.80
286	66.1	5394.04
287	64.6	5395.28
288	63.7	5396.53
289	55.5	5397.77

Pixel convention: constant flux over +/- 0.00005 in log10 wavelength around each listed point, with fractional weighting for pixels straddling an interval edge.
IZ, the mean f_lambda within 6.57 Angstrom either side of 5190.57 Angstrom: 34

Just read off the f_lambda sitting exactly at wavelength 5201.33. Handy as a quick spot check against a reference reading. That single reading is 38.2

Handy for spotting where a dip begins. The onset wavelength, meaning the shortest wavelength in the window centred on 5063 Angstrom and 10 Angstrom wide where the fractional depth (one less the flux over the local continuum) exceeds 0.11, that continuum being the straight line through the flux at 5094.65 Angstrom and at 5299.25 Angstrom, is 5065.41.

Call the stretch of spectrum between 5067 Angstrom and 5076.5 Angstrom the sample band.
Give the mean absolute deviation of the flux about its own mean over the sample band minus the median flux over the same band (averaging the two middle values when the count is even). -39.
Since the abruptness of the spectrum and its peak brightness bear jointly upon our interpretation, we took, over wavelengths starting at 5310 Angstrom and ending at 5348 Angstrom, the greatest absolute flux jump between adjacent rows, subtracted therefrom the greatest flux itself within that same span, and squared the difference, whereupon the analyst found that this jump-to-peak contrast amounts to 2430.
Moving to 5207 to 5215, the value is 1289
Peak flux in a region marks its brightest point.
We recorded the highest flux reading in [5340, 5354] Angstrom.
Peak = 65.9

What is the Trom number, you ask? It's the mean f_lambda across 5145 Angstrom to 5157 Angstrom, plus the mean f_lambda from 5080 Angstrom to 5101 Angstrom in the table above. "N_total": 81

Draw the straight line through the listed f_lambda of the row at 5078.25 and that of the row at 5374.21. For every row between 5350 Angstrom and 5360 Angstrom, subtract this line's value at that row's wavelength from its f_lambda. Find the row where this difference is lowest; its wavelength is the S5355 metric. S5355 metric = 5359.38 Angstrom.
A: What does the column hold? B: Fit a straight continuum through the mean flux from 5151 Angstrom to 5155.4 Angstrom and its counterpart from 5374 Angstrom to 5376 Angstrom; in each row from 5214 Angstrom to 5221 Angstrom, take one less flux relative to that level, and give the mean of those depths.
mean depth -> -0.06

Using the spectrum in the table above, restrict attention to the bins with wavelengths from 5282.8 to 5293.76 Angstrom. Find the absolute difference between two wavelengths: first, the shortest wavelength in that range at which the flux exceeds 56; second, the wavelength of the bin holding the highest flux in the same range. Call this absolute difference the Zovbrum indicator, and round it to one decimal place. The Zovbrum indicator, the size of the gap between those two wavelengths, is 1.2 Angstrom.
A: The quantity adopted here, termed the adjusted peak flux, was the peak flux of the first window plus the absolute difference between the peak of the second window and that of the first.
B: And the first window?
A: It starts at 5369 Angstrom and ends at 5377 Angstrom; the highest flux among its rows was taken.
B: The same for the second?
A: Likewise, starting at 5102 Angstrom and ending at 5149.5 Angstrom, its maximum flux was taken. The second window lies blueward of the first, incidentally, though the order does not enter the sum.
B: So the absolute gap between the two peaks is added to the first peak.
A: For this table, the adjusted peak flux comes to 85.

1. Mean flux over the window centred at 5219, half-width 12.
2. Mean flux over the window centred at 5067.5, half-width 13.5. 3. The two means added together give 84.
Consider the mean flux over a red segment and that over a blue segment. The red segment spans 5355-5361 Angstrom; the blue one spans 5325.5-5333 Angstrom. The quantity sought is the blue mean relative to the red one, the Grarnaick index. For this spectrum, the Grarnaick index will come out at 0.84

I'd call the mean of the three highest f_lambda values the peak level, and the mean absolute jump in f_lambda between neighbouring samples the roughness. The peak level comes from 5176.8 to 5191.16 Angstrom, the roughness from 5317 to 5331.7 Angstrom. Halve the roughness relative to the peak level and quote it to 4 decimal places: 0.0451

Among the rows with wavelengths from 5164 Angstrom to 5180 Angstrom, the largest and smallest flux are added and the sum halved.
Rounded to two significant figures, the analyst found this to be 36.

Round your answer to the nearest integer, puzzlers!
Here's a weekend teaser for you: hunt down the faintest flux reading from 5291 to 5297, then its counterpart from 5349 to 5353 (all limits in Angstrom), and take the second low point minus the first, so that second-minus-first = -1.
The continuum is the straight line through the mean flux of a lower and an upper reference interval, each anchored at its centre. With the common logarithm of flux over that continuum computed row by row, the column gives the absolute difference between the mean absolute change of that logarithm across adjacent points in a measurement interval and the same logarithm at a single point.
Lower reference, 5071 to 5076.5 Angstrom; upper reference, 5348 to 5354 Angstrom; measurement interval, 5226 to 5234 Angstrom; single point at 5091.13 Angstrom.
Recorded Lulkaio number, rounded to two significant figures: 0.065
